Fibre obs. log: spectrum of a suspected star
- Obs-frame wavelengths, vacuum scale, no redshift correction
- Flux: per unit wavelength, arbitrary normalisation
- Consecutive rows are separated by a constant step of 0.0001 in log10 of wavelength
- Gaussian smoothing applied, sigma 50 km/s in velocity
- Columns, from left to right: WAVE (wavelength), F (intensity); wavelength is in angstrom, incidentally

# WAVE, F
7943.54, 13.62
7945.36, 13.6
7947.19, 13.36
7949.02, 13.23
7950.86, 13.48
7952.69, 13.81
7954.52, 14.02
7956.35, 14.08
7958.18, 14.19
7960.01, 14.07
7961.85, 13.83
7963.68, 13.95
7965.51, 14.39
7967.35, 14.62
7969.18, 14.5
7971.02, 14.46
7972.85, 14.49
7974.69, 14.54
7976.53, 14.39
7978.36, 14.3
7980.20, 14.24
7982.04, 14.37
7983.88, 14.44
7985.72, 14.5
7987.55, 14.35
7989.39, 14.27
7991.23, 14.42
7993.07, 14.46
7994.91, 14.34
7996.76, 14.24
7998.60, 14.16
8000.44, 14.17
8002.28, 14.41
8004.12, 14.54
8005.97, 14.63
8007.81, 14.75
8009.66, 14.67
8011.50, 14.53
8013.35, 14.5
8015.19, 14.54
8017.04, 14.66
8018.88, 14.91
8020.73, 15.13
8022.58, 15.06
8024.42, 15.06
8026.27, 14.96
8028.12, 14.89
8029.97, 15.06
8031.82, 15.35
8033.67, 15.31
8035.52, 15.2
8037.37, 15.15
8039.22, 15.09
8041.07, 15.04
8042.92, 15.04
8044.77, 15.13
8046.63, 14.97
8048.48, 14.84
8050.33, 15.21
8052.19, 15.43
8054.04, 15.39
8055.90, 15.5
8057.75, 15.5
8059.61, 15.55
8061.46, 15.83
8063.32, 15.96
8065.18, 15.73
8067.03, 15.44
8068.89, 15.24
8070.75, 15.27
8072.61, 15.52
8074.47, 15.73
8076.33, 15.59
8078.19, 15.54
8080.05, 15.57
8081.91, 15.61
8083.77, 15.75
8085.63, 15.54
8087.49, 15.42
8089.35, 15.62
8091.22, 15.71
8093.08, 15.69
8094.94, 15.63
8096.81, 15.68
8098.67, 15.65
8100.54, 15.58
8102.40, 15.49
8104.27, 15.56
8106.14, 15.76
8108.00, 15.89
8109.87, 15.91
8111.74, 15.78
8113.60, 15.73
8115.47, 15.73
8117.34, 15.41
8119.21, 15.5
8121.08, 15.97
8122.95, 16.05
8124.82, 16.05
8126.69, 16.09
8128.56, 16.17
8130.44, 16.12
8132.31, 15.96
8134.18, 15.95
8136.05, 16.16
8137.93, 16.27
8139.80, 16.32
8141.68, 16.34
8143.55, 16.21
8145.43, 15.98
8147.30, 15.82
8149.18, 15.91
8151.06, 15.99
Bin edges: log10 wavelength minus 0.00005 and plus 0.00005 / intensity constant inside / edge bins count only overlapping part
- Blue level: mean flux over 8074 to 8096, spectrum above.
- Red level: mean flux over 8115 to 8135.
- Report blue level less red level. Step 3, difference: -0.3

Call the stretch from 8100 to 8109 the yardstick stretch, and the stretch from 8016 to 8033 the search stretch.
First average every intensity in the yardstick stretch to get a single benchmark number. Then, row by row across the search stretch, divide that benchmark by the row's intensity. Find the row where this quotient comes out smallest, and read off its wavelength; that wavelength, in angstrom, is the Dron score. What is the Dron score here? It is 8031.82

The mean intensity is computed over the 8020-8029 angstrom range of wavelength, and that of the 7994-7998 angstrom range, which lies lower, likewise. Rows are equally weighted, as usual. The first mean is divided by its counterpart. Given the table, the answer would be 1.05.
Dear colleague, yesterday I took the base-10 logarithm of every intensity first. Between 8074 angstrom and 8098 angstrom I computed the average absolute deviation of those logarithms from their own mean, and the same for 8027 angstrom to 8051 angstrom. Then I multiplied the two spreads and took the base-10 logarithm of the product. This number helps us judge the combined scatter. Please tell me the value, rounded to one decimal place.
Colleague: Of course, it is -5.2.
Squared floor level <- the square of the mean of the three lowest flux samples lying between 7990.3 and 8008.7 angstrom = 201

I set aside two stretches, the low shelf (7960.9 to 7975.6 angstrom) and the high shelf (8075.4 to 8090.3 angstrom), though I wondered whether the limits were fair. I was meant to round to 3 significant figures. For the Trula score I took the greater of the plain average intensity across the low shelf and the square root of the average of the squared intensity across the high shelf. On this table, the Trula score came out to 15.6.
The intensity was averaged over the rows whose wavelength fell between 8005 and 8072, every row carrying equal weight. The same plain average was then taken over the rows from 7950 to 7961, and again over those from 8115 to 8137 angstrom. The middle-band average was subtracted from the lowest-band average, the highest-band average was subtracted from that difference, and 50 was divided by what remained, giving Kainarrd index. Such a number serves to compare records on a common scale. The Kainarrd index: -2.92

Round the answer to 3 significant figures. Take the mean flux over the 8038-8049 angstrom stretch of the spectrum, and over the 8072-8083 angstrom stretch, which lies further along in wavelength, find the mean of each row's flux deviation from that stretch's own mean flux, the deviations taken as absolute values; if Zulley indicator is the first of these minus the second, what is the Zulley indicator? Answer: 15.0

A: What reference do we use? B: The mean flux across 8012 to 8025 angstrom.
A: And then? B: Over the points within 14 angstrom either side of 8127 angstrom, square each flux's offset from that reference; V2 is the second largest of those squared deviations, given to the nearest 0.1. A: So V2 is 2.1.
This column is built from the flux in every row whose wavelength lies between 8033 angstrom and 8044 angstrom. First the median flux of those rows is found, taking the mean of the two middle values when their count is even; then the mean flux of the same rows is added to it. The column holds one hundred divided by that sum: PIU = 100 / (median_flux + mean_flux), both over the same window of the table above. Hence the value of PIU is 3.3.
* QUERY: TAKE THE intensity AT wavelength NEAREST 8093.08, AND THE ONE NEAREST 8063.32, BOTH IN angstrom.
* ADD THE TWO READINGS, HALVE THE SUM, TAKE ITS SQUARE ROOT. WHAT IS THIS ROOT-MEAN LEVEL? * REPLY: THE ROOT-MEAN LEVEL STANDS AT 3.98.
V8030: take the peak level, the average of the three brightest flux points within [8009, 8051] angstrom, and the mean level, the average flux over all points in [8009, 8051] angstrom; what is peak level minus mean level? 0.32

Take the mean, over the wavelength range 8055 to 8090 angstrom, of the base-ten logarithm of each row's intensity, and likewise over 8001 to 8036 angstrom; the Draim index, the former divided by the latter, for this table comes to 1.02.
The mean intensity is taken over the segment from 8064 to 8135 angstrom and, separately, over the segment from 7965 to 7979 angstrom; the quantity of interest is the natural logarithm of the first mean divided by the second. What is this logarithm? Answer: 0.082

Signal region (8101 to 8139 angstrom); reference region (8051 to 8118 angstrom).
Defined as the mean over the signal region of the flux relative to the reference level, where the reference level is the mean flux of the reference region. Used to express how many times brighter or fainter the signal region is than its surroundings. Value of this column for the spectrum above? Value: 1.02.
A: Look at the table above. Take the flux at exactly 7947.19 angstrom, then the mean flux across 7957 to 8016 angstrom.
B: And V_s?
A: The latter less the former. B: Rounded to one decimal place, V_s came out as 1.0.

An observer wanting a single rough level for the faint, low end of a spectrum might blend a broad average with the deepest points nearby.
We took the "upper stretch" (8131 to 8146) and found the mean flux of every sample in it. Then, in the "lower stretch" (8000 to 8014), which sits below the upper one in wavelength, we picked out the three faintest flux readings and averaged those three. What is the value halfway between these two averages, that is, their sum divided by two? 15.3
